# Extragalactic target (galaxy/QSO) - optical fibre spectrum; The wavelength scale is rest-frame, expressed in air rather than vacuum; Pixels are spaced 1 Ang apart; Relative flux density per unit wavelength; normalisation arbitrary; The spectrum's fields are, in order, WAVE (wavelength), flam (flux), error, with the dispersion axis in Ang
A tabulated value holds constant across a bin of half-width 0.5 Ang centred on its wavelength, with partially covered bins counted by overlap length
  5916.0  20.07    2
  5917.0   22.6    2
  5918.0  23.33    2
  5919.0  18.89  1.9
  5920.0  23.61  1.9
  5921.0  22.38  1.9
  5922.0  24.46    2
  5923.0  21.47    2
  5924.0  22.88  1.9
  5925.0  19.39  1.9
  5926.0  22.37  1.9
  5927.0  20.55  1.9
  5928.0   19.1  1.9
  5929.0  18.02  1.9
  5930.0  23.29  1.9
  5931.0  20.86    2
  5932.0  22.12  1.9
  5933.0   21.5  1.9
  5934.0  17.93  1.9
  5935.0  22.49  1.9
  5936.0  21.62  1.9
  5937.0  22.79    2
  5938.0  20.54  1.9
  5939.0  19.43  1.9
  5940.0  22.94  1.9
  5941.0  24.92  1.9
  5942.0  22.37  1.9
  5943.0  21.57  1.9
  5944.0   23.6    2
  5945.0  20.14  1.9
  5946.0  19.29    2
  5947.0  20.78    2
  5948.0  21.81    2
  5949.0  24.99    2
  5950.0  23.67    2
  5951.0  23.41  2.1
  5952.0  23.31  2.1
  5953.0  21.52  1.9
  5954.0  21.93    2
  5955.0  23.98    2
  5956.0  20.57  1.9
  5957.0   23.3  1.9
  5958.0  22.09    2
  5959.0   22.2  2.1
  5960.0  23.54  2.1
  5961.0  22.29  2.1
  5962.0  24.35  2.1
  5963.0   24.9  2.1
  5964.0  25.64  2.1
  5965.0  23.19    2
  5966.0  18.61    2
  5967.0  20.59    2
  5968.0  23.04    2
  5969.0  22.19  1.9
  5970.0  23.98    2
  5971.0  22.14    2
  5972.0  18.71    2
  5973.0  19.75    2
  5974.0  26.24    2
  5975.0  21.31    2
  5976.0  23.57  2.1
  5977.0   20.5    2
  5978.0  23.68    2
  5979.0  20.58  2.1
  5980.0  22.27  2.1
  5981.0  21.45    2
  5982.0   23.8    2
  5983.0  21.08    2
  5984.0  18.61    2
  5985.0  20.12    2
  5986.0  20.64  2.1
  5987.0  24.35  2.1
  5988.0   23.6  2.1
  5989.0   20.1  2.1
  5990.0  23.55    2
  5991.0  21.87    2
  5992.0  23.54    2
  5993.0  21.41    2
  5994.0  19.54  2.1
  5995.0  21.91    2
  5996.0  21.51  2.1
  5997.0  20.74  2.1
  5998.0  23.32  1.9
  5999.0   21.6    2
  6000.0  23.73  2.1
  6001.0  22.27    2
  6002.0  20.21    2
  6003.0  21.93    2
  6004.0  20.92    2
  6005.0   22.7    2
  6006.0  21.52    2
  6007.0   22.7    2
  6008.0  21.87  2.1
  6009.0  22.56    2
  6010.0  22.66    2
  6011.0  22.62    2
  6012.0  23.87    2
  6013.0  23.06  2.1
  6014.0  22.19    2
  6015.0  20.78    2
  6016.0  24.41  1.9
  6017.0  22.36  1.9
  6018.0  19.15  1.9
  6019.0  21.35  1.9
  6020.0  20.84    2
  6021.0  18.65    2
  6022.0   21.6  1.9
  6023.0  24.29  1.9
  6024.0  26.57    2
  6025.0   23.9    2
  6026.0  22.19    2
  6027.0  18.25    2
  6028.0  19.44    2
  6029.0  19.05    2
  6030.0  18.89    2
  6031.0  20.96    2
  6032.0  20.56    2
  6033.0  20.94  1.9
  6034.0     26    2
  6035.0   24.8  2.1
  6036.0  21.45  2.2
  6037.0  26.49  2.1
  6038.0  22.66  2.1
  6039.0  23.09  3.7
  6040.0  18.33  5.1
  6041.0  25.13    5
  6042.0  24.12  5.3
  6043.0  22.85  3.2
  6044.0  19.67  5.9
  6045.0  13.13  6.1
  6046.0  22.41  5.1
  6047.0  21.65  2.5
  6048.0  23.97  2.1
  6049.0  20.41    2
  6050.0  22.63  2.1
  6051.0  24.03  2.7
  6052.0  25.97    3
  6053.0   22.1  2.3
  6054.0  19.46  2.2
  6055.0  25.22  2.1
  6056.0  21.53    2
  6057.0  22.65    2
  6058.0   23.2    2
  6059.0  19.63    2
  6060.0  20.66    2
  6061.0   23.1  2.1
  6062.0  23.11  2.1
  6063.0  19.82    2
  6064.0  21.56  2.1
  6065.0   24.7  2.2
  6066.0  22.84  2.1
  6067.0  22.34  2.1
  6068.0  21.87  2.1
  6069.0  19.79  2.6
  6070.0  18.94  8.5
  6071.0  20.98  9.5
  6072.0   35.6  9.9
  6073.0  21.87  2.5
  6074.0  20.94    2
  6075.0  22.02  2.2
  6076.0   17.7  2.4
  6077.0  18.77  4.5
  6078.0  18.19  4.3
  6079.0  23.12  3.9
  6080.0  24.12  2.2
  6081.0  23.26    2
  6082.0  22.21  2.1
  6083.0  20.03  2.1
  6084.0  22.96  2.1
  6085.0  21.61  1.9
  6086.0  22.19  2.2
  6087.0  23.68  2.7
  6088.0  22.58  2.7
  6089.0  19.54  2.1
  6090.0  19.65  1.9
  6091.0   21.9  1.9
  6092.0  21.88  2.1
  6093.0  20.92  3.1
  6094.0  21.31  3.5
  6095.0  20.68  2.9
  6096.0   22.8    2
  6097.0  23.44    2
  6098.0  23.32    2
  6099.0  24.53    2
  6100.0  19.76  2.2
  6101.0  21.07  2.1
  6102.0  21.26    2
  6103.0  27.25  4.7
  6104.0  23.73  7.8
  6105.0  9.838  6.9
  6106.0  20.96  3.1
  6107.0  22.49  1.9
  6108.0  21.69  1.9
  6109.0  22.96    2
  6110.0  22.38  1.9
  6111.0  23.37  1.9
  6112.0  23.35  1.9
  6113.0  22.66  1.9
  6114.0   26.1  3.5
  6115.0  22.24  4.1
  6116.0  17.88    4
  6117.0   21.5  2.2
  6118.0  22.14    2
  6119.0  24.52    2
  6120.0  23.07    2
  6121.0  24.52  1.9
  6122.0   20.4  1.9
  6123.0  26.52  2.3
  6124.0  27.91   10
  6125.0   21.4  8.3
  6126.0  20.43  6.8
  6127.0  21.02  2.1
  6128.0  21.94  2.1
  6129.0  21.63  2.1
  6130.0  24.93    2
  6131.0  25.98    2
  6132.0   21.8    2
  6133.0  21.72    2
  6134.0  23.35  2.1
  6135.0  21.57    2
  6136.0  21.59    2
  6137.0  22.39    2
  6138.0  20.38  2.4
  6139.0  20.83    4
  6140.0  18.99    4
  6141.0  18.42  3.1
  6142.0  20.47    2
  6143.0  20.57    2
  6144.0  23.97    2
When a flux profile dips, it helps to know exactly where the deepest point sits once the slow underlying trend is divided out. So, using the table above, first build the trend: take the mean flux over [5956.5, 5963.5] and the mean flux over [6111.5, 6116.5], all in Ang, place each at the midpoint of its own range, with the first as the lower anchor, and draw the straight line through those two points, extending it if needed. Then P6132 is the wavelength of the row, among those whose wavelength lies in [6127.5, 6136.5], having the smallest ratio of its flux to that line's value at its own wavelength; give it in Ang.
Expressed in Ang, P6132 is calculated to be 6135.0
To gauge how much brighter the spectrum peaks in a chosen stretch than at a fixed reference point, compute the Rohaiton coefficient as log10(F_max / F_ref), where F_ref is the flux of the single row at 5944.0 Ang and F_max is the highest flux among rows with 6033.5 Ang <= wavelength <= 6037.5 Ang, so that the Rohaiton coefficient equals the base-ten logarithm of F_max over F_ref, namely 0.050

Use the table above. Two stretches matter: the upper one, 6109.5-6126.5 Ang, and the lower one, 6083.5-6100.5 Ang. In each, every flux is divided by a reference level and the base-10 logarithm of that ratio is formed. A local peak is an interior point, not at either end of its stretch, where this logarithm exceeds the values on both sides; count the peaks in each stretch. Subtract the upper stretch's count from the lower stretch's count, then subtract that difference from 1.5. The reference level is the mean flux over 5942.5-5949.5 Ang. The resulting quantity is 1.5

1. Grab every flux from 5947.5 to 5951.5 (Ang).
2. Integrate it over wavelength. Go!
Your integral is 93.9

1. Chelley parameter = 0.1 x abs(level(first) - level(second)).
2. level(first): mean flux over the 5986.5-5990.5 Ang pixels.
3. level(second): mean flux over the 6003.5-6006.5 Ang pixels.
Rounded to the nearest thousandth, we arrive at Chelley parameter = 0.119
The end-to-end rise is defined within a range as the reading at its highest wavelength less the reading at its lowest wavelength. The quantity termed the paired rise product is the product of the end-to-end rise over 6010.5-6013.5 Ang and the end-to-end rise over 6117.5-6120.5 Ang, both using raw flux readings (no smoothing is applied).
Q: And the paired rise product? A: 0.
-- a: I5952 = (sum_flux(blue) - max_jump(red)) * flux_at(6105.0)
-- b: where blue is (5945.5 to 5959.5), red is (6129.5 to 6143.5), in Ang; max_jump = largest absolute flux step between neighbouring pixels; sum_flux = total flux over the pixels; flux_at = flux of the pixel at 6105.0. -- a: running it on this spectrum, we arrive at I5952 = 3037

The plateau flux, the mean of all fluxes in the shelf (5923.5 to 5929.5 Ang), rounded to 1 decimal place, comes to 20.4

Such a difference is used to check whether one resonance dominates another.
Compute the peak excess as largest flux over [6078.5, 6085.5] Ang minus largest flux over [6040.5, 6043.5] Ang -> -1.0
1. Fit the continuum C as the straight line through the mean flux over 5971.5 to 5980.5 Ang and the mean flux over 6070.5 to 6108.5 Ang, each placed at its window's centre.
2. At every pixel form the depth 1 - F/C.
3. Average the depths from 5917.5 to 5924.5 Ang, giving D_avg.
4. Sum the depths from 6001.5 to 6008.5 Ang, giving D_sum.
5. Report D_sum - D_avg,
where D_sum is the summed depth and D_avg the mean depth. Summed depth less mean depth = 0.1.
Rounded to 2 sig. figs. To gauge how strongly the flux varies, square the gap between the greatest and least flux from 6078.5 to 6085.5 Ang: 17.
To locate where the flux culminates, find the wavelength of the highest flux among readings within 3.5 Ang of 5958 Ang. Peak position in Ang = 5955.0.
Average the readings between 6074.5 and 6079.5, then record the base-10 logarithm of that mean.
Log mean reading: 1.30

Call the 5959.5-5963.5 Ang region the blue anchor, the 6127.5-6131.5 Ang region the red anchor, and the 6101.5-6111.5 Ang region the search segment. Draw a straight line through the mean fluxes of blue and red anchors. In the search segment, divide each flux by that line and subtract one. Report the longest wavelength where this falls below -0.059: 6108.0 Ang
